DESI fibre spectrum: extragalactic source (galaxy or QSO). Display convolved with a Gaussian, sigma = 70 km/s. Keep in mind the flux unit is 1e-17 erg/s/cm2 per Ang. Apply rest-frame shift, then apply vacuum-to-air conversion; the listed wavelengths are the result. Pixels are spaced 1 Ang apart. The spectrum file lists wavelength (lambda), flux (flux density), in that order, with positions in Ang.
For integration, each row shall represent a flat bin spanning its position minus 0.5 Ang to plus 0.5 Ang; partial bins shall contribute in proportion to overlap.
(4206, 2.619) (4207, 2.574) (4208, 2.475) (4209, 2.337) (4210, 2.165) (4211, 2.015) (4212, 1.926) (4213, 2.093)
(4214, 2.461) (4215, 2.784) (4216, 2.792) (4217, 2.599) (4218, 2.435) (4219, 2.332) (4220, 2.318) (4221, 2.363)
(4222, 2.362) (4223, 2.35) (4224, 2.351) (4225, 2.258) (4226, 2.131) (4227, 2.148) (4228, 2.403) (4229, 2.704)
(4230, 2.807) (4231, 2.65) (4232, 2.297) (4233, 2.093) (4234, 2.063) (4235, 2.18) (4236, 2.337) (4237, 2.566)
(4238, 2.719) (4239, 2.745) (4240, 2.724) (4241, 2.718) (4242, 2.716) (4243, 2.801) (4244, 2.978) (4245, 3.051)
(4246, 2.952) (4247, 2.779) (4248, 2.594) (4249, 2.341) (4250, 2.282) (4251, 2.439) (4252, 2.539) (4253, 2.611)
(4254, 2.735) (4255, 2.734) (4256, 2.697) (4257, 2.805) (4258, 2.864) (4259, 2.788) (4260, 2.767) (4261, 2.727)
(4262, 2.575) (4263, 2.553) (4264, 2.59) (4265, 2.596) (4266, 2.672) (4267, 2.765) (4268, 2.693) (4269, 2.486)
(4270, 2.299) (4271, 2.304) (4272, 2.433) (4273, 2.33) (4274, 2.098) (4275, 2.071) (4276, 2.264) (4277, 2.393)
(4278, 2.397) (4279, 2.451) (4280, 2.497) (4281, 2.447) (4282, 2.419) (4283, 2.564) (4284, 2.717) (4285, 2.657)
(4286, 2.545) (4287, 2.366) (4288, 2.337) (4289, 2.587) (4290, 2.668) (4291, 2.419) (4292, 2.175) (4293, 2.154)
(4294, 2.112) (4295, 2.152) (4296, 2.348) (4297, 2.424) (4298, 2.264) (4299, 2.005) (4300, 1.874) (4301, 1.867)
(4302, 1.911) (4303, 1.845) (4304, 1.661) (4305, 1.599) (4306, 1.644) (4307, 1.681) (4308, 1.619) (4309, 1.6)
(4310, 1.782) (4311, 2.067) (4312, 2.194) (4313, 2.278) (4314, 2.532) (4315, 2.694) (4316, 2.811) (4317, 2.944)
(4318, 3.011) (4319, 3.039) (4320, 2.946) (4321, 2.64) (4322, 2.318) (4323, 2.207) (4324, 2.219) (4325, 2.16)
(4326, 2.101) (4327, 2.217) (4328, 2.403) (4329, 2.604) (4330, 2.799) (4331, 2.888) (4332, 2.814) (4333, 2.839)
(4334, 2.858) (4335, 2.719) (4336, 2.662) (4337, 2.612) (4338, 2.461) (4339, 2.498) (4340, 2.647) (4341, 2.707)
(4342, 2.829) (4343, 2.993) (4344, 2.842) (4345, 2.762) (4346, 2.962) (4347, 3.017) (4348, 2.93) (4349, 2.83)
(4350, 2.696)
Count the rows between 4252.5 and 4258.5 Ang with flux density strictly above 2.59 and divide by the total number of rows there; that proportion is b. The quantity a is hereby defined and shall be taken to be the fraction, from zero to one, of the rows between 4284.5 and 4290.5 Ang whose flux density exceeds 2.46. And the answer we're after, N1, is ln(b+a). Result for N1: 0.5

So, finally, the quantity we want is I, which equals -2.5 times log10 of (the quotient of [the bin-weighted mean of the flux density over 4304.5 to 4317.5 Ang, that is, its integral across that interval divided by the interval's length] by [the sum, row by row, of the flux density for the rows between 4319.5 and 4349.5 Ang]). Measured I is 3.9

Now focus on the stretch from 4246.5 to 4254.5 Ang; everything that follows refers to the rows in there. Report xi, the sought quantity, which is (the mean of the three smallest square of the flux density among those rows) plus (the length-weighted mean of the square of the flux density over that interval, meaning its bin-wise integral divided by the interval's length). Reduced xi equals 12.0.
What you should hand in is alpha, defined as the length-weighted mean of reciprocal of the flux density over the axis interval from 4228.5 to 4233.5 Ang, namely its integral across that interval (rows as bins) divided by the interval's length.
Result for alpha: 0.403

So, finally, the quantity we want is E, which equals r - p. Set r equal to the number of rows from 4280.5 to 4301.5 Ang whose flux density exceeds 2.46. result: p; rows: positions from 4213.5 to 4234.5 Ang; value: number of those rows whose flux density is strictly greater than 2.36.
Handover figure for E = -5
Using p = 11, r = 6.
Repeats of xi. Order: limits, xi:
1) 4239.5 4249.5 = 14.2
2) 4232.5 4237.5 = 9.5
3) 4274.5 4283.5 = 10.8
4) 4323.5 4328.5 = 9.6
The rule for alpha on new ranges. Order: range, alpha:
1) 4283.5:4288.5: 0.398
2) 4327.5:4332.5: 0.372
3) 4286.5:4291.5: 0.405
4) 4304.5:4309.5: 0.614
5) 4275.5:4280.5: 0.417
